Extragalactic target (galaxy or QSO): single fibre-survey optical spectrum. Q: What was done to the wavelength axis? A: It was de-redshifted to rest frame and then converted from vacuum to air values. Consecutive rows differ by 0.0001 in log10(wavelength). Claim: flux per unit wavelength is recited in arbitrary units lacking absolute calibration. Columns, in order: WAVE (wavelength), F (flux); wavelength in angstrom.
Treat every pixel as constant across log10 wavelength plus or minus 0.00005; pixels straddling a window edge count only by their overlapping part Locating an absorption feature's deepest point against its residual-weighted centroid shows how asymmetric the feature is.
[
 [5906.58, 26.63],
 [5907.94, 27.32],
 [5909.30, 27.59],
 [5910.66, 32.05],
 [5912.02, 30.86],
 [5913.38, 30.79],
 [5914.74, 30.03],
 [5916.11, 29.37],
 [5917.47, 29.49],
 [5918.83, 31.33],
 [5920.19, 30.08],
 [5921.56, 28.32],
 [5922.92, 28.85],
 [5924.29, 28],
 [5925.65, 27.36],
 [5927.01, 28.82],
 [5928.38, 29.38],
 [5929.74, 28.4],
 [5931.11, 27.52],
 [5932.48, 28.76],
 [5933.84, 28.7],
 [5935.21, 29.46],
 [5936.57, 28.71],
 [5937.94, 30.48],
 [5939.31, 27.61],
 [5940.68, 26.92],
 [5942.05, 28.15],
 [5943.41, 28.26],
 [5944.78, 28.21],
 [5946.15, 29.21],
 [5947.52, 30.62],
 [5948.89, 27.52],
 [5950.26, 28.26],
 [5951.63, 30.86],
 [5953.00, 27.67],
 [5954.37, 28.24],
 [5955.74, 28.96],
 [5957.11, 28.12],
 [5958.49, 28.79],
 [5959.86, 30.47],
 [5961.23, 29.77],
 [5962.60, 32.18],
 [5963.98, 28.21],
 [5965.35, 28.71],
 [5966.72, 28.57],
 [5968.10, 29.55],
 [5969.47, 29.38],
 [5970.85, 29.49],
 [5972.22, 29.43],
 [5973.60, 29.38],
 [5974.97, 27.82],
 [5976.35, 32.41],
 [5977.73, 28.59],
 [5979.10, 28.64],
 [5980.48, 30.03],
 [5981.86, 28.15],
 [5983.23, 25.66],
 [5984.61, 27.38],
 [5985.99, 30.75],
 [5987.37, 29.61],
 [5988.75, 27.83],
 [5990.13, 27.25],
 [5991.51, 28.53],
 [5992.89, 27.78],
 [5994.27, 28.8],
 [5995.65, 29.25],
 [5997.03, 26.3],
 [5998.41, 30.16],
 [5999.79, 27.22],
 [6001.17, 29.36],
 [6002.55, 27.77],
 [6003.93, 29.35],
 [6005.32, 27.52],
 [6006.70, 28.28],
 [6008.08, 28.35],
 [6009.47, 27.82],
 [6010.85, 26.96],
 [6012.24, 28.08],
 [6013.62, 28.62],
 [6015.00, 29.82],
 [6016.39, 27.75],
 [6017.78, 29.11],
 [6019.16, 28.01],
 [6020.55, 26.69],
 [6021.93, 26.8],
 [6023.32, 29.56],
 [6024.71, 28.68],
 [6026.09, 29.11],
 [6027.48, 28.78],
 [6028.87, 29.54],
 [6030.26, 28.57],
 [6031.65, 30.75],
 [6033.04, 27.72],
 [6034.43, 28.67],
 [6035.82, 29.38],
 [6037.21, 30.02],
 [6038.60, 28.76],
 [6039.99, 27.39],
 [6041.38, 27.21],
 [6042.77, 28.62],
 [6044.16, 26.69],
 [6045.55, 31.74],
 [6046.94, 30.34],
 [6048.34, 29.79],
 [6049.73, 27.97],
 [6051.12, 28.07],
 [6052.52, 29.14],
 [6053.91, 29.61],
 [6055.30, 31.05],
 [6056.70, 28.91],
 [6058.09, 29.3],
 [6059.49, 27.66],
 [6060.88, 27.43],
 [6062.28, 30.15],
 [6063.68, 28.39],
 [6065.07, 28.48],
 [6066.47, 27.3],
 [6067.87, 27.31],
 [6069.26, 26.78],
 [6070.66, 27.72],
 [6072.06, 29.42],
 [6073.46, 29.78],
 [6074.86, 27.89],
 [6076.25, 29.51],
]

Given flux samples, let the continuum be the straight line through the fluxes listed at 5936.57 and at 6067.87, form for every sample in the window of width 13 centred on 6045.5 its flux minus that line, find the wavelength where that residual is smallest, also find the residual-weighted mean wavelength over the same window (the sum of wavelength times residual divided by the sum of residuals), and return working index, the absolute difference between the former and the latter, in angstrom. 3.1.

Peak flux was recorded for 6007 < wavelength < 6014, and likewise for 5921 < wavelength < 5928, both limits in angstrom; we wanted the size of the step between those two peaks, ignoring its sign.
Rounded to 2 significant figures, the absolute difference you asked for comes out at 0.23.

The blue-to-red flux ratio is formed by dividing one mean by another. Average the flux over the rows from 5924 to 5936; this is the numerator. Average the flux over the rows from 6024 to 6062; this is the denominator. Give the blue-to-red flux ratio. 0.99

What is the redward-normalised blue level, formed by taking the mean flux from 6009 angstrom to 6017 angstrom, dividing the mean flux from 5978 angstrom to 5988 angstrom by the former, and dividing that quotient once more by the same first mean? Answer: 0.0360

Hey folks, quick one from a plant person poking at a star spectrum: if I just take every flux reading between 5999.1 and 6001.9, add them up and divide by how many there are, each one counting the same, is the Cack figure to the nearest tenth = 28.3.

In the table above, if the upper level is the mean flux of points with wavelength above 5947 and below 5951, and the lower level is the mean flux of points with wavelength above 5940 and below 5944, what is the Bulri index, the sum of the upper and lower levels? 56.6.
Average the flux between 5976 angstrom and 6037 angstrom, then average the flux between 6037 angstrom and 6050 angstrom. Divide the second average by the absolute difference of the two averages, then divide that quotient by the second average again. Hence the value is 3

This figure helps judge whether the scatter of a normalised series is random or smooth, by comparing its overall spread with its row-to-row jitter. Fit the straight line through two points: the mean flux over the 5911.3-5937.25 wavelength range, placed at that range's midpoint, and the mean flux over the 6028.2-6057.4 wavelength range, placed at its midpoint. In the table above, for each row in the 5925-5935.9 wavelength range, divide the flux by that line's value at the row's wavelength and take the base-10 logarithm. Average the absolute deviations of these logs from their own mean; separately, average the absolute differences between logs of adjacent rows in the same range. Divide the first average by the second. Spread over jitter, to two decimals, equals 0.70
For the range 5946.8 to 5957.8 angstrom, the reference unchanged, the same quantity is 0.61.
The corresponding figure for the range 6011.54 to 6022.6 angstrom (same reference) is 0.73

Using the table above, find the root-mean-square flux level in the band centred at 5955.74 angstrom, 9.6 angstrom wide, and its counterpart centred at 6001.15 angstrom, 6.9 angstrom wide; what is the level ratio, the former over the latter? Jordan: 1.01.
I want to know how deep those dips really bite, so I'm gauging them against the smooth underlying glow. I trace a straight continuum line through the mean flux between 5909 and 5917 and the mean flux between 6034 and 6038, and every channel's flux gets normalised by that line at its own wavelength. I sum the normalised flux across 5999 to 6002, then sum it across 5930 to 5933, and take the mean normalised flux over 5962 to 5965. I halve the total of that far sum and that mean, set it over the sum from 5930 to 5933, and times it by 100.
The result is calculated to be 78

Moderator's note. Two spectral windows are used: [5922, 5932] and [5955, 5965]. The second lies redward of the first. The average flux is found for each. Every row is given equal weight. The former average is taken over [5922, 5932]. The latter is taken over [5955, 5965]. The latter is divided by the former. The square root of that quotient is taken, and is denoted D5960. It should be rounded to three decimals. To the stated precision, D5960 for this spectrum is 1.020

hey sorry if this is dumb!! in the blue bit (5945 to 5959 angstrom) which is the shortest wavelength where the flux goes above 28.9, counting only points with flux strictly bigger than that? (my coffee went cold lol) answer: 5946.15 angstrom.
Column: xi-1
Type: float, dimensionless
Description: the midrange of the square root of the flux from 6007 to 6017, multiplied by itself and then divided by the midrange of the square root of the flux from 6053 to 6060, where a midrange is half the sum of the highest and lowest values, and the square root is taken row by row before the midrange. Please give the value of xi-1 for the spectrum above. 5.24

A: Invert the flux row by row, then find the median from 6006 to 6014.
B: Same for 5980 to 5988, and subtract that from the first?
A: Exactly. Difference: 0.0008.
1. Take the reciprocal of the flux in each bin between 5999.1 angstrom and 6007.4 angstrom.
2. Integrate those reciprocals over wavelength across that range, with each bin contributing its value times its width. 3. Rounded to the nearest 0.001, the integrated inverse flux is 0.294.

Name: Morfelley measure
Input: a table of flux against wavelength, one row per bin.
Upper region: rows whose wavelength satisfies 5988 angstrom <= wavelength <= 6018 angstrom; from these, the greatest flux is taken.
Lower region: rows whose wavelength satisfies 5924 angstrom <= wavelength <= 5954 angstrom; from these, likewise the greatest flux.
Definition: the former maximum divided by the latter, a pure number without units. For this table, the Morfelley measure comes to 0.98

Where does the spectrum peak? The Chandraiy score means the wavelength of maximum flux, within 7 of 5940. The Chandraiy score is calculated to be 5937.94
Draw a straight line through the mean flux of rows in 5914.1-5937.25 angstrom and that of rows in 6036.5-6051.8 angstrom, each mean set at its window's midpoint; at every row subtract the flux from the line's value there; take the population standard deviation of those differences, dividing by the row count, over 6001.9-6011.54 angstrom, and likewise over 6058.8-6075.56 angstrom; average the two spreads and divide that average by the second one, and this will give 0.84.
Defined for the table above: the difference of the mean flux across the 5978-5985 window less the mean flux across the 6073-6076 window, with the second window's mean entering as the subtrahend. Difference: -0.9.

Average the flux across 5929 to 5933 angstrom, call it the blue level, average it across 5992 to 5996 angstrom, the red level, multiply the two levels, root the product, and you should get 28.4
